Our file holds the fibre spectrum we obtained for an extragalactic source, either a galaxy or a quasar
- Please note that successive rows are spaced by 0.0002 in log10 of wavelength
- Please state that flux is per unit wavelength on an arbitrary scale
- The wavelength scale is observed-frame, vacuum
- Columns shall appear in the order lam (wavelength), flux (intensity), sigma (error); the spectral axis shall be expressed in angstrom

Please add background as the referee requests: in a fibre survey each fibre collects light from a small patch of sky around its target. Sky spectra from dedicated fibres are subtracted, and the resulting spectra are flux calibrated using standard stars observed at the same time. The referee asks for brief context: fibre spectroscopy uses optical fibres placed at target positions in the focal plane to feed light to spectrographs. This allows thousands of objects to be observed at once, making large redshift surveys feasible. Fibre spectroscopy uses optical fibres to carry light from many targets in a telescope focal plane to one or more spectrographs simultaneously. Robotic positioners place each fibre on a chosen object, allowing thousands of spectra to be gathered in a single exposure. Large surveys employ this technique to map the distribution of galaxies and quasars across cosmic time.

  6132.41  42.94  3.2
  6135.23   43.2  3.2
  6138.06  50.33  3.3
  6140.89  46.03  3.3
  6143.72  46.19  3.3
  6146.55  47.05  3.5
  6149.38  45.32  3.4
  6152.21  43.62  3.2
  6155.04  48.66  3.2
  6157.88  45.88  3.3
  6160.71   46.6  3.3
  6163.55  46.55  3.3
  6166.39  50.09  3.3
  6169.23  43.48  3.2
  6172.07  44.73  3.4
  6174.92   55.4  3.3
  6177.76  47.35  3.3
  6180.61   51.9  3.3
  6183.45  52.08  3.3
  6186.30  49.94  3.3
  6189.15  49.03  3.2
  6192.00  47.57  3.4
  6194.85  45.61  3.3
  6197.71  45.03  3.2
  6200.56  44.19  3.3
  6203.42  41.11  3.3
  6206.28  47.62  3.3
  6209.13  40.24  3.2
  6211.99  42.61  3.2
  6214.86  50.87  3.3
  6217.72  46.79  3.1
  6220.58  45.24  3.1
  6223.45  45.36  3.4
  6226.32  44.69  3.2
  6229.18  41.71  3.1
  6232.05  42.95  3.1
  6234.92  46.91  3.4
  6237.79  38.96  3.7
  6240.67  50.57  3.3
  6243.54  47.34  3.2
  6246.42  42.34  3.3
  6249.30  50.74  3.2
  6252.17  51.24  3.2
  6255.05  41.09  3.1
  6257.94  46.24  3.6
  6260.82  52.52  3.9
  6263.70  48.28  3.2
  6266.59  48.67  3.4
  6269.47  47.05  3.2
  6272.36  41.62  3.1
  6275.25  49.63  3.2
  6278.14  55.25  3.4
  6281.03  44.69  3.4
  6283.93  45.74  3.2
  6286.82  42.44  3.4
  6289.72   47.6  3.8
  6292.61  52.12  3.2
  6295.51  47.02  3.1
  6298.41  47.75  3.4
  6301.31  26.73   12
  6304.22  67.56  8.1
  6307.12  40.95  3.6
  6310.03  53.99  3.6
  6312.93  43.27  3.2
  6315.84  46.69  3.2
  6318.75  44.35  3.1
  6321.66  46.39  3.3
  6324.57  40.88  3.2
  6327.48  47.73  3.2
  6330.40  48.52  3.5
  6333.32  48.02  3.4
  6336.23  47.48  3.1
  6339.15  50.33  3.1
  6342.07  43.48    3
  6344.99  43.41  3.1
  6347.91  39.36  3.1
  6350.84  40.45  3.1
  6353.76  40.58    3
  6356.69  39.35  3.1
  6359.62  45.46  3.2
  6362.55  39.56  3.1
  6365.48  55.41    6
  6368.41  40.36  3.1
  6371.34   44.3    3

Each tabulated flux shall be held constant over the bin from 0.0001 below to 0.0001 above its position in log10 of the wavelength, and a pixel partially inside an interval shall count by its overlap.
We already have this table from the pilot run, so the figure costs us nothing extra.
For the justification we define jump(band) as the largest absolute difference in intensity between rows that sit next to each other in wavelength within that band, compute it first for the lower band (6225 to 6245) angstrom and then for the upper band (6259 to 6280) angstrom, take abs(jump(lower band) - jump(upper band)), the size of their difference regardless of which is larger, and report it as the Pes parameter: 3.6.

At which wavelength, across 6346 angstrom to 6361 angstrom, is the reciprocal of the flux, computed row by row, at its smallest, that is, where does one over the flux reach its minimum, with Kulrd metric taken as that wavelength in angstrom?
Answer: 6359.62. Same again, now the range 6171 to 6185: 6174.92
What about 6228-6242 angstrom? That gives 6240.67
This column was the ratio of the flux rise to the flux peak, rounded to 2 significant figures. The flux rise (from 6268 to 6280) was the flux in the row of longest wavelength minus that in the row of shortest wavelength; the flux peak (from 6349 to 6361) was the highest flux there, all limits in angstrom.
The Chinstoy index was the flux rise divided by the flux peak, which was 0.18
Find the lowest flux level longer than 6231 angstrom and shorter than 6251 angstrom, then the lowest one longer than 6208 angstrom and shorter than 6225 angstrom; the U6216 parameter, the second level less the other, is 1.3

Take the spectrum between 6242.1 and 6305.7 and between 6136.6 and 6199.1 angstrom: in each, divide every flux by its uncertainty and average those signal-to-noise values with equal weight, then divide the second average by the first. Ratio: 1.07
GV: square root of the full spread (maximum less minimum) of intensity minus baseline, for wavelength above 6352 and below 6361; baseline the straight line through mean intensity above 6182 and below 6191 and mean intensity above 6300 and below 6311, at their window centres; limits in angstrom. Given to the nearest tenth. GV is 2.5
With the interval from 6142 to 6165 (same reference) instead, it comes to 2.3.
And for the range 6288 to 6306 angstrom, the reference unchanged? 6.4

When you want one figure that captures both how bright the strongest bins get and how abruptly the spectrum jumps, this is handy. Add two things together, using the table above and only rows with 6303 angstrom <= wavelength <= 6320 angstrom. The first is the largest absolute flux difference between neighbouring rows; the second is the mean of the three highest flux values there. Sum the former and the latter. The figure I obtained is 83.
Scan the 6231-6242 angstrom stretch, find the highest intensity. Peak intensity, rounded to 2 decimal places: 50.57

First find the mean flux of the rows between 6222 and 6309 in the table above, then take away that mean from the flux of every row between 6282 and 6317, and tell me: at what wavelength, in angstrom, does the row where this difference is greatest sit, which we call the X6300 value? 6304.22 angstrom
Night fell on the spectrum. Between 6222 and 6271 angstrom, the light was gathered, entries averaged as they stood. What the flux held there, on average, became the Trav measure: 46.3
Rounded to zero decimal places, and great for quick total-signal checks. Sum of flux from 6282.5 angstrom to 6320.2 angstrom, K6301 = 606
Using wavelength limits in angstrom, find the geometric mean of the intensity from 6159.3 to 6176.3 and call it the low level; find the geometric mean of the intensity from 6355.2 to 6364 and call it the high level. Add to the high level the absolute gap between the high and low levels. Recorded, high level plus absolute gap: 47.7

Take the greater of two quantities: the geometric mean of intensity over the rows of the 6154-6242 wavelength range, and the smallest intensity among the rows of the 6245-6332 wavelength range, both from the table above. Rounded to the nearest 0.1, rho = 46.3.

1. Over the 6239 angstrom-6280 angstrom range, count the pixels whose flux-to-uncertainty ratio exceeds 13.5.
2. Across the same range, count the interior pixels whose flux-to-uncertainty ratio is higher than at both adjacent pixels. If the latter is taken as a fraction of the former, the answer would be 0.33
